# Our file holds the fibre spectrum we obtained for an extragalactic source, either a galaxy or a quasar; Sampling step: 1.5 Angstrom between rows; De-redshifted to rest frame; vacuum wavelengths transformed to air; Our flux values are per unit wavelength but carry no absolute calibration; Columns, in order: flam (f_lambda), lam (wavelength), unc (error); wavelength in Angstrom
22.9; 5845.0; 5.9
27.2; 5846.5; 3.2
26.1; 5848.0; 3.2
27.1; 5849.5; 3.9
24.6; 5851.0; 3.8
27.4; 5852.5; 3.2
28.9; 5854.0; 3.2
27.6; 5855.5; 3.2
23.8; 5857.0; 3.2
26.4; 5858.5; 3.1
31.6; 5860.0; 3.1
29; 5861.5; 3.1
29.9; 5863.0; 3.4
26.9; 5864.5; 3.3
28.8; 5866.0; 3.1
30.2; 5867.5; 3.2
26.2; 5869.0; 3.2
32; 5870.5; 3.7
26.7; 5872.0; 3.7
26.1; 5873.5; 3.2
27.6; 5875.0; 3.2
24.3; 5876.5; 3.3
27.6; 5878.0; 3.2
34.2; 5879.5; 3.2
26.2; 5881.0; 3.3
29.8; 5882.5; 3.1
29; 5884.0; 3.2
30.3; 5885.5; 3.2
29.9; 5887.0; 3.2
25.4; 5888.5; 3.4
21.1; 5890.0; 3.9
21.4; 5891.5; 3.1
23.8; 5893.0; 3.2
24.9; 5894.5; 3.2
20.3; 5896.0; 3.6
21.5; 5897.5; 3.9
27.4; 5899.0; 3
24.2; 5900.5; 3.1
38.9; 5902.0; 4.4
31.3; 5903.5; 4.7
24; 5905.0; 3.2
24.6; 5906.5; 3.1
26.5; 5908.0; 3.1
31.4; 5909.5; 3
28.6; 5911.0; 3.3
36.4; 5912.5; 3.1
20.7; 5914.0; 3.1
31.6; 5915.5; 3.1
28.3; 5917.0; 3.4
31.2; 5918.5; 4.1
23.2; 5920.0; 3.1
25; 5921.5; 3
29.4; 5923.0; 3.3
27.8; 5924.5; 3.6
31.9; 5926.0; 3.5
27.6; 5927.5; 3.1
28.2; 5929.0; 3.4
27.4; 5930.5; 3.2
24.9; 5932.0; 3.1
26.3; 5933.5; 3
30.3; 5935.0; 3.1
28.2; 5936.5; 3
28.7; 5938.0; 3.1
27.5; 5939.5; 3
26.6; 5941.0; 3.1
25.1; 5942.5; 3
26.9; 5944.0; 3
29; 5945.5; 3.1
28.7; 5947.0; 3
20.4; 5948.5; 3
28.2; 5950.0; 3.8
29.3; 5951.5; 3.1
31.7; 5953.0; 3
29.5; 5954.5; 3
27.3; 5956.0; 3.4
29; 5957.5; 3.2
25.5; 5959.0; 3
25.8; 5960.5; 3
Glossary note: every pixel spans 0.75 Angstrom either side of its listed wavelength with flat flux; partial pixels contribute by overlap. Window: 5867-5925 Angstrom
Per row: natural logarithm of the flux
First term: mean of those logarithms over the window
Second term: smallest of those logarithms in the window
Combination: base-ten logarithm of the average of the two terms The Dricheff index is 0.499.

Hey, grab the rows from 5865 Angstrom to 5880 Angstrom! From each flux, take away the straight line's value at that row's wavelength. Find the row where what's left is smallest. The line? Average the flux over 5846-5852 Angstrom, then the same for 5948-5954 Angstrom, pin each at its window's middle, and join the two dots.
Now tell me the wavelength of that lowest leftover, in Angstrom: 5876.5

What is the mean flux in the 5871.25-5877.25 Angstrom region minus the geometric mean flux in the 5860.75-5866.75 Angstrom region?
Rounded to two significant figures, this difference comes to -2.5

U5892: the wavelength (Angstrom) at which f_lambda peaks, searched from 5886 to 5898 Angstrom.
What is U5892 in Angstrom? 5887.0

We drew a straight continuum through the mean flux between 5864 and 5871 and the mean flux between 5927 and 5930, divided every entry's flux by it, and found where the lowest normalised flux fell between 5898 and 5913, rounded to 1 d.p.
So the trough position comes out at 5905.0 Angstrom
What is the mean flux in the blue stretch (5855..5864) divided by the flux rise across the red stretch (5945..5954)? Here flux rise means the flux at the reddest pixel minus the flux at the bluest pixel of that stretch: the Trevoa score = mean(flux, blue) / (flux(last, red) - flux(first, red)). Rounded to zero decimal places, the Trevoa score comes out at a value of 10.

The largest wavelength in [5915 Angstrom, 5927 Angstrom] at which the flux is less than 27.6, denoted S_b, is 5921.5 Angstrom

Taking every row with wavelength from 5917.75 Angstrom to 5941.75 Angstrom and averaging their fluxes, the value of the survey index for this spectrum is 27.8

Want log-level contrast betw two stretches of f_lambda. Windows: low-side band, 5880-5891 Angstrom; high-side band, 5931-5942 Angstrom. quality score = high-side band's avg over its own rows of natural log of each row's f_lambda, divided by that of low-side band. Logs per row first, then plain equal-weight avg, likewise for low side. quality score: 1.00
